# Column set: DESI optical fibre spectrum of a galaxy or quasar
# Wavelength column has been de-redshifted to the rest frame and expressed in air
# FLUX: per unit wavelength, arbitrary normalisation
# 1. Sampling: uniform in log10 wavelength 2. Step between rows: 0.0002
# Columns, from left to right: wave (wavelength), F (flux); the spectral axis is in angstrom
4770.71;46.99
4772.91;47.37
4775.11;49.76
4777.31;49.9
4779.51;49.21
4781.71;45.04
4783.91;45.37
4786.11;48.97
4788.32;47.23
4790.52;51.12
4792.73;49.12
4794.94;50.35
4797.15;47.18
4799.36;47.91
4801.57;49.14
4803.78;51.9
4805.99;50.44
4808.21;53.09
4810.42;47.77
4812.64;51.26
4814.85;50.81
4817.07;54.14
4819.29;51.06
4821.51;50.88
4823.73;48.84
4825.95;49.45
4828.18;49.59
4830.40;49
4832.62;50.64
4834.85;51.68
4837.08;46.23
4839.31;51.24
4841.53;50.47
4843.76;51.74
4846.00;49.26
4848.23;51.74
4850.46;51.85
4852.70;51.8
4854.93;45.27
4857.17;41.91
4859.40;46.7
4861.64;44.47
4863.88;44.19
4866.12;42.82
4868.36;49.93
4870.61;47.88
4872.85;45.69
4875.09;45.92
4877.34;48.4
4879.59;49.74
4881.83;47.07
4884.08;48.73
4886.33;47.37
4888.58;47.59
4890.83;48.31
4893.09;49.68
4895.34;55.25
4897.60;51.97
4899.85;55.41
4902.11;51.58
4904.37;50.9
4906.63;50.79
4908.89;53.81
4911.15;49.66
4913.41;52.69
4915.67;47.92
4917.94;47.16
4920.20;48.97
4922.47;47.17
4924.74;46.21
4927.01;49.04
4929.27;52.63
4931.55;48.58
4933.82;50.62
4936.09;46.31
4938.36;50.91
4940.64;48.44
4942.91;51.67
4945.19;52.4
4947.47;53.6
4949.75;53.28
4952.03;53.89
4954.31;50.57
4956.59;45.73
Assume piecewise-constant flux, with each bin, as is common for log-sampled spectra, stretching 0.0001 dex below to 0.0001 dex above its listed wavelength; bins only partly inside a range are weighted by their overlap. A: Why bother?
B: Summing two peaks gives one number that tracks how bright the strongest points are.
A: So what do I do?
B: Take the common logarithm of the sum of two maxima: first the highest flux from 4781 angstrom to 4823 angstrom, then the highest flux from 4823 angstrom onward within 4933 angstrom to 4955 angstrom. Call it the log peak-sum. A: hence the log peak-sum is 2.034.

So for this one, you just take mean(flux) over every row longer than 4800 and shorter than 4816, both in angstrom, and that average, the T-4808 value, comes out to 50.6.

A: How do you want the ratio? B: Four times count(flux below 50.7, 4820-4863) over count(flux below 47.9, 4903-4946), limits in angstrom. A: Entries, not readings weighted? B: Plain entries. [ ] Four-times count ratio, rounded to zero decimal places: 12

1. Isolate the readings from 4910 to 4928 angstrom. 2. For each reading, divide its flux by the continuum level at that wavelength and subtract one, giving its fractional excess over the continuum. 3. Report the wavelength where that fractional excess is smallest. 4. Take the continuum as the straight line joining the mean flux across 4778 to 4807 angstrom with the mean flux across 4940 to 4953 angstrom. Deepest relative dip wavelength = 4924.74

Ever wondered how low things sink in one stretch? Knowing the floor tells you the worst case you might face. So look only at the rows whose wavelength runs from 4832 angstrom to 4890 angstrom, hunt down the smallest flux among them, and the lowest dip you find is 41.91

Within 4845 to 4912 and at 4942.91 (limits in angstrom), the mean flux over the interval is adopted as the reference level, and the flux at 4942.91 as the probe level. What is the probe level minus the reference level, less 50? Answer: -47.2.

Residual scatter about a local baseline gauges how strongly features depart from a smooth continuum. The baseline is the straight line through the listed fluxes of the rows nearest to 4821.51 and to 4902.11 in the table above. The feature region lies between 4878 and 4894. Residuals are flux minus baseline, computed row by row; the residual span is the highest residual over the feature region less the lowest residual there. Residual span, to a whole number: 3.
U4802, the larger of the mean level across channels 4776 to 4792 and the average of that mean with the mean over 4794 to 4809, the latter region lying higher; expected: 49.1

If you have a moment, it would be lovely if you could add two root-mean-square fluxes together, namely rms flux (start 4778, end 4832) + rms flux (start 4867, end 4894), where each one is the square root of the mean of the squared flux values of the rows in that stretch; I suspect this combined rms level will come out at 97.6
